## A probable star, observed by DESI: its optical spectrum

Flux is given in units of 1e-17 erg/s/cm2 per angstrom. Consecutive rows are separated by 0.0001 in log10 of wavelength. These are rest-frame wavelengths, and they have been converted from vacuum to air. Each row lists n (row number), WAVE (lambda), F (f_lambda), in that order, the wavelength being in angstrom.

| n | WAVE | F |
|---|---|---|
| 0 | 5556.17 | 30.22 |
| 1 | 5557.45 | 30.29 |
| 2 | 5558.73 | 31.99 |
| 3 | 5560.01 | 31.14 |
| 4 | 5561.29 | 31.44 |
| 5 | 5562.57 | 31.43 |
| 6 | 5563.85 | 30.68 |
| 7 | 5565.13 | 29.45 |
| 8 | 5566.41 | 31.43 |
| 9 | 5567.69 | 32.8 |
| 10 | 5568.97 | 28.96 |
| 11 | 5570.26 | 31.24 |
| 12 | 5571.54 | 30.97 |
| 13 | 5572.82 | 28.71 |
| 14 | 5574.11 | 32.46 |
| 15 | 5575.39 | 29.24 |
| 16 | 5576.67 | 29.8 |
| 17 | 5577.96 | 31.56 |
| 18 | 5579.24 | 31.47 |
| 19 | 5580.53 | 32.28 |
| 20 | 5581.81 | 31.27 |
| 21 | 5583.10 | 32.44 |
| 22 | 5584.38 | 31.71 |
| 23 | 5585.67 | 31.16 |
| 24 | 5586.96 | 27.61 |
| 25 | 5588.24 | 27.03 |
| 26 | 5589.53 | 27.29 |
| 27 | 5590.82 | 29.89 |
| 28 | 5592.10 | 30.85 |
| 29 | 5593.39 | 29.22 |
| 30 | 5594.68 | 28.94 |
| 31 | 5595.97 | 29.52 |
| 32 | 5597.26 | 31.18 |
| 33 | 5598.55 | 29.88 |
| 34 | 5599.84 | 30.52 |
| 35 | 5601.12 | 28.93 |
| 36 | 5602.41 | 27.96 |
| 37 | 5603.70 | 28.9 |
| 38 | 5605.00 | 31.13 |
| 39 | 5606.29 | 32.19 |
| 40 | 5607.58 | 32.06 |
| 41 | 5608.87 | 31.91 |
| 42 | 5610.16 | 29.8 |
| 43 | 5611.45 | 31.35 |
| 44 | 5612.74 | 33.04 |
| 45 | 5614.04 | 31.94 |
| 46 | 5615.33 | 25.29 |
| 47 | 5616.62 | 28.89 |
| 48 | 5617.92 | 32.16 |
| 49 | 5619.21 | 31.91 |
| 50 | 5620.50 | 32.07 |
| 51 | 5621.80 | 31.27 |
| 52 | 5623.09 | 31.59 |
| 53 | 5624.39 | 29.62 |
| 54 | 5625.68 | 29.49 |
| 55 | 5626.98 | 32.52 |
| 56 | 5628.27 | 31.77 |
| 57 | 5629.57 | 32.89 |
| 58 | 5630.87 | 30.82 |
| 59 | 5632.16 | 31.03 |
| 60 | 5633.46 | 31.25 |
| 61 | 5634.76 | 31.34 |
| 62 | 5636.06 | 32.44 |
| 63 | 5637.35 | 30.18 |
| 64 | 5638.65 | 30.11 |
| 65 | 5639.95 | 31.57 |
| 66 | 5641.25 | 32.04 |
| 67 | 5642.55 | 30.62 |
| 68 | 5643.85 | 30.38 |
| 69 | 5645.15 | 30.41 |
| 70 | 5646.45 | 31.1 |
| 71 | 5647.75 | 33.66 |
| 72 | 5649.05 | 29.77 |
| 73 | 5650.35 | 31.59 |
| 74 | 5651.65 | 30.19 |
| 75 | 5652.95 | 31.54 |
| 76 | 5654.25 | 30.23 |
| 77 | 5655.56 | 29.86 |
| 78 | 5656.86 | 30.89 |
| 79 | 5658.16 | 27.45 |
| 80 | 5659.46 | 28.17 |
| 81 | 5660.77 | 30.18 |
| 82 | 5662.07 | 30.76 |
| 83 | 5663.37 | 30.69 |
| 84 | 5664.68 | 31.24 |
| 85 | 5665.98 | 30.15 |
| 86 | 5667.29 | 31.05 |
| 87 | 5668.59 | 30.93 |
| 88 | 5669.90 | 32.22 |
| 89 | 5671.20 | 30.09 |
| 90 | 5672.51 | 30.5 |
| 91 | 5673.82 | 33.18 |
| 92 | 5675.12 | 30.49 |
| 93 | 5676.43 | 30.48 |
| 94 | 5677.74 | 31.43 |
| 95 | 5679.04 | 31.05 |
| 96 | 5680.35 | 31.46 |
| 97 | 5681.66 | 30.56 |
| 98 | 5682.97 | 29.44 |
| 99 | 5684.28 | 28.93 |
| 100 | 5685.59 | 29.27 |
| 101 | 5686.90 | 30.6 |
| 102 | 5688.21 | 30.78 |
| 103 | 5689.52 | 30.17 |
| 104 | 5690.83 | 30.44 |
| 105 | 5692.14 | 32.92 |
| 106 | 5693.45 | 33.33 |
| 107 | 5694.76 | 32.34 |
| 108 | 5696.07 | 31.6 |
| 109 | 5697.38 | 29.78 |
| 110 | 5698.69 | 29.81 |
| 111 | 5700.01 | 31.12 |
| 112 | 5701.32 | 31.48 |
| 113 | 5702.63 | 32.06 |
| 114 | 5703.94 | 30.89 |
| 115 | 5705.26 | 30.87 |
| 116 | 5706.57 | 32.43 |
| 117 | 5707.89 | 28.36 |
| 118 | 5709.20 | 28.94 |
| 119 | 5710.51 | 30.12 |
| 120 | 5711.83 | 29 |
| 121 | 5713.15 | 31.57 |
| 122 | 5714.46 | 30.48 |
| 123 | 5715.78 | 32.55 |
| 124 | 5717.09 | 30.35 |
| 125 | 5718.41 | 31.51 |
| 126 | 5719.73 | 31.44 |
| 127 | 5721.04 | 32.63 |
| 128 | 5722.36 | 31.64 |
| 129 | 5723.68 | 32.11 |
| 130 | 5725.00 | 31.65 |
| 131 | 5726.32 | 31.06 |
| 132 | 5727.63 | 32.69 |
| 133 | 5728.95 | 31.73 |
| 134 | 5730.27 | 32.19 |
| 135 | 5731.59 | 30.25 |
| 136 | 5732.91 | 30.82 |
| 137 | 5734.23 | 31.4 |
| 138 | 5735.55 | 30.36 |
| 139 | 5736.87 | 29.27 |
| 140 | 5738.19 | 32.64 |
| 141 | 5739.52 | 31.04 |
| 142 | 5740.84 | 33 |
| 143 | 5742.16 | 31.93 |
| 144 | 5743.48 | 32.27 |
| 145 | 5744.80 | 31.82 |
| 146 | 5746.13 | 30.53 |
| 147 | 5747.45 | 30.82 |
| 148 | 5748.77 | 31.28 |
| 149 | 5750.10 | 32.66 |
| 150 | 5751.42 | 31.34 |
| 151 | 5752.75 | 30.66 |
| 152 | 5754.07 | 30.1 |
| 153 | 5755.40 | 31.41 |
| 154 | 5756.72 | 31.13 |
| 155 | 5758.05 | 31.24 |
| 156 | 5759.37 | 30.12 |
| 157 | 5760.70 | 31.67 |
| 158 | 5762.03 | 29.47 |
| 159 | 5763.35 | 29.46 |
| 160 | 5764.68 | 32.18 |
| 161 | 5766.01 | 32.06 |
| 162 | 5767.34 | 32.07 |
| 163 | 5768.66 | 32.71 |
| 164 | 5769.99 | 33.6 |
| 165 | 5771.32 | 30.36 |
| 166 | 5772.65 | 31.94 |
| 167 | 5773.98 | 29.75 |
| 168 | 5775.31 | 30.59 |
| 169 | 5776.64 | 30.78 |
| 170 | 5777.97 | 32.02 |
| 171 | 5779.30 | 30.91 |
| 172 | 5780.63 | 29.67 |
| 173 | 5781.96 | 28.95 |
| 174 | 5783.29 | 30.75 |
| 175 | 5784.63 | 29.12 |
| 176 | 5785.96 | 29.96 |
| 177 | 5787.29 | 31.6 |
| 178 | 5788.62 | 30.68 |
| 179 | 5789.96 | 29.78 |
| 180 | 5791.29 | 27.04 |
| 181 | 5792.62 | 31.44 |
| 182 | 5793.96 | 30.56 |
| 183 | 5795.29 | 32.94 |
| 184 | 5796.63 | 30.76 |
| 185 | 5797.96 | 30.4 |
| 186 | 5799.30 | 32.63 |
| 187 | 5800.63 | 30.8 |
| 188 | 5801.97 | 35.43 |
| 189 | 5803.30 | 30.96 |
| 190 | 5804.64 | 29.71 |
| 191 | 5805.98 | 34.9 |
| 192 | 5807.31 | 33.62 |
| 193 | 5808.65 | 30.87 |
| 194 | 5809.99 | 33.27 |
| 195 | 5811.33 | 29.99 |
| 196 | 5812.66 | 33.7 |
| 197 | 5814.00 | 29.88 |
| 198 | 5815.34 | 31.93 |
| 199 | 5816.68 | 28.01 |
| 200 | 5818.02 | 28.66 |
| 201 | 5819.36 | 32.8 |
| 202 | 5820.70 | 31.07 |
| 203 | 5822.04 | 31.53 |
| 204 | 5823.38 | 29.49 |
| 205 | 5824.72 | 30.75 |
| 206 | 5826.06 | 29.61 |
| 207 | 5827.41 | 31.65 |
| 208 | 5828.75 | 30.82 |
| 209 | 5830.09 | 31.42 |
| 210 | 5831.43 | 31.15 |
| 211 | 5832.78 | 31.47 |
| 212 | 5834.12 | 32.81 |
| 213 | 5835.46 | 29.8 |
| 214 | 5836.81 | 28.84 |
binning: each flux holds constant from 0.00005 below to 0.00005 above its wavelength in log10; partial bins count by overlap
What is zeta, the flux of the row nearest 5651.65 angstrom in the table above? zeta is 30.19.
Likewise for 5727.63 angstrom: 32.69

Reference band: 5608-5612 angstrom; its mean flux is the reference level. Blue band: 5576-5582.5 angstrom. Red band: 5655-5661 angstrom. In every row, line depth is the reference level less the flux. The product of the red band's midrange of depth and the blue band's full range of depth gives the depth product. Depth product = 5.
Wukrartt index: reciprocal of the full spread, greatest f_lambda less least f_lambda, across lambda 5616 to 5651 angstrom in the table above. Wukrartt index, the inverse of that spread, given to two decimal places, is 0.21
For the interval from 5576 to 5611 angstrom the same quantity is 0.18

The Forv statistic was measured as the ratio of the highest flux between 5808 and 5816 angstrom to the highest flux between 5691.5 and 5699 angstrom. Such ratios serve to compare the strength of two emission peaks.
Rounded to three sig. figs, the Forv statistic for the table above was 1.01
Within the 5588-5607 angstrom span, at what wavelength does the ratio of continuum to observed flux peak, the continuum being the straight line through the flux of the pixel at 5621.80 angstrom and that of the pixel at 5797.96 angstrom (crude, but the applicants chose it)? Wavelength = 5588.24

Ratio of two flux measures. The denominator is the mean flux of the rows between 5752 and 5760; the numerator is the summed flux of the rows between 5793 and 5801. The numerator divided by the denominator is 6.11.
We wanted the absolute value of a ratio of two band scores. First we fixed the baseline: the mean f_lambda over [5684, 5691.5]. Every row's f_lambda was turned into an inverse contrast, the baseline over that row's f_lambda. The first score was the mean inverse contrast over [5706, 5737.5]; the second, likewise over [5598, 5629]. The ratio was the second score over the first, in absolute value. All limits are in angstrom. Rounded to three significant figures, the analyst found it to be 1.01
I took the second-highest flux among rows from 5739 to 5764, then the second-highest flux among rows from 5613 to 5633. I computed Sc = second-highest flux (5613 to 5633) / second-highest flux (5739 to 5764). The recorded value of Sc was 1.00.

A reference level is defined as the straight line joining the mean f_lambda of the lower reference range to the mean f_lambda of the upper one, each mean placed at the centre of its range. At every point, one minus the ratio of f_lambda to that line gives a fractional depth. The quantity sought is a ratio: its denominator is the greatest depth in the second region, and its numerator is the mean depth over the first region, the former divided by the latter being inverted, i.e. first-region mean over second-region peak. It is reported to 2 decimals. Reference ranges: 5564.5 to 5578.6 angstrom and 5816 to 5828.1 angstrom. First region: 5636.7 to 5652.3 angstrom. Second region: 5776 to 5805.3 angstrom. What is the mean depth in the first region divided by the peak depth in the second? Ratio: -0.13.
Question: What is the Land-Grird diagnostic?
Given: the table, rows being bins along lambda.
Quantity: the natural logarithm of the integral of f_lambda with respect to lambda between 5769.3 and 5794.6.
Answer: 6.648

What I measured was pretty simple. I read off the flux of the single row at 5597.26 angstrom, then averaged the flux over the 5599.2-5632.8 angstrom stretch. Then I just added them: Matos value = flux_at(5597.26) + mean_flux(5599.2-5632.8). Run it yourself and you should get 62.0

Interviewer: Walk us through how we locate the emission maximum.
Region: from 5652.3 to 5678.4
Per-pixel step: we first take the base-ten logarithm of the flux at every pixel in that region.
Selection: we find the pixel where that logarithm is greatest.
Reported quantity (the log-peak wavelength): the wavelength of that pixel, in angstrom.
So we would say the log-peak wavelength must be 5673.82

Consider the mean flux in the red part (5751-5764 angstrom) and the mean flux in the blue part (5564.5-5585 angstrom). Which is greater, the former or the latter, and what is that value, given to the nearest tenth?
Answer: 31.0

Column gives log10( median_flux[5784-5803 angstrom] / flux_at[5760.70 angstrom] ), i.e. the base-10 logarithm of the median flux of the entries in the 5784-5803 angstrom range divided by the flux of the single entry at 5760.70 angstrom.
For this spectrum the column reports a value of -0.013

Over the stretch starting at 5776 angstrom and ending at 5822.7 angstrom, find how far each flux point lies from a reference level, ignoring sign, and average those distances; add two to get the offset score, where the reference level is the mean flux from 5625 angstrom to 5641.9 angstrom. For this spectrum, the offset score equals 3.4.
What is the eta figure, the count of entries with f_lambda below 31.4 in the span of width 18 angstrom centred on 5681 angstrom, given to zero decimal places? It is 11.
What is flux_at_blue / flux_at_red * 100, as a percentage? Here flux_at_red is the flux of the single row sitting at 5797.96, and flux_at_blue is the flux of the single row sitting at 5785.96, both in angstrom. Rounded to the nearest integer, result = 99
